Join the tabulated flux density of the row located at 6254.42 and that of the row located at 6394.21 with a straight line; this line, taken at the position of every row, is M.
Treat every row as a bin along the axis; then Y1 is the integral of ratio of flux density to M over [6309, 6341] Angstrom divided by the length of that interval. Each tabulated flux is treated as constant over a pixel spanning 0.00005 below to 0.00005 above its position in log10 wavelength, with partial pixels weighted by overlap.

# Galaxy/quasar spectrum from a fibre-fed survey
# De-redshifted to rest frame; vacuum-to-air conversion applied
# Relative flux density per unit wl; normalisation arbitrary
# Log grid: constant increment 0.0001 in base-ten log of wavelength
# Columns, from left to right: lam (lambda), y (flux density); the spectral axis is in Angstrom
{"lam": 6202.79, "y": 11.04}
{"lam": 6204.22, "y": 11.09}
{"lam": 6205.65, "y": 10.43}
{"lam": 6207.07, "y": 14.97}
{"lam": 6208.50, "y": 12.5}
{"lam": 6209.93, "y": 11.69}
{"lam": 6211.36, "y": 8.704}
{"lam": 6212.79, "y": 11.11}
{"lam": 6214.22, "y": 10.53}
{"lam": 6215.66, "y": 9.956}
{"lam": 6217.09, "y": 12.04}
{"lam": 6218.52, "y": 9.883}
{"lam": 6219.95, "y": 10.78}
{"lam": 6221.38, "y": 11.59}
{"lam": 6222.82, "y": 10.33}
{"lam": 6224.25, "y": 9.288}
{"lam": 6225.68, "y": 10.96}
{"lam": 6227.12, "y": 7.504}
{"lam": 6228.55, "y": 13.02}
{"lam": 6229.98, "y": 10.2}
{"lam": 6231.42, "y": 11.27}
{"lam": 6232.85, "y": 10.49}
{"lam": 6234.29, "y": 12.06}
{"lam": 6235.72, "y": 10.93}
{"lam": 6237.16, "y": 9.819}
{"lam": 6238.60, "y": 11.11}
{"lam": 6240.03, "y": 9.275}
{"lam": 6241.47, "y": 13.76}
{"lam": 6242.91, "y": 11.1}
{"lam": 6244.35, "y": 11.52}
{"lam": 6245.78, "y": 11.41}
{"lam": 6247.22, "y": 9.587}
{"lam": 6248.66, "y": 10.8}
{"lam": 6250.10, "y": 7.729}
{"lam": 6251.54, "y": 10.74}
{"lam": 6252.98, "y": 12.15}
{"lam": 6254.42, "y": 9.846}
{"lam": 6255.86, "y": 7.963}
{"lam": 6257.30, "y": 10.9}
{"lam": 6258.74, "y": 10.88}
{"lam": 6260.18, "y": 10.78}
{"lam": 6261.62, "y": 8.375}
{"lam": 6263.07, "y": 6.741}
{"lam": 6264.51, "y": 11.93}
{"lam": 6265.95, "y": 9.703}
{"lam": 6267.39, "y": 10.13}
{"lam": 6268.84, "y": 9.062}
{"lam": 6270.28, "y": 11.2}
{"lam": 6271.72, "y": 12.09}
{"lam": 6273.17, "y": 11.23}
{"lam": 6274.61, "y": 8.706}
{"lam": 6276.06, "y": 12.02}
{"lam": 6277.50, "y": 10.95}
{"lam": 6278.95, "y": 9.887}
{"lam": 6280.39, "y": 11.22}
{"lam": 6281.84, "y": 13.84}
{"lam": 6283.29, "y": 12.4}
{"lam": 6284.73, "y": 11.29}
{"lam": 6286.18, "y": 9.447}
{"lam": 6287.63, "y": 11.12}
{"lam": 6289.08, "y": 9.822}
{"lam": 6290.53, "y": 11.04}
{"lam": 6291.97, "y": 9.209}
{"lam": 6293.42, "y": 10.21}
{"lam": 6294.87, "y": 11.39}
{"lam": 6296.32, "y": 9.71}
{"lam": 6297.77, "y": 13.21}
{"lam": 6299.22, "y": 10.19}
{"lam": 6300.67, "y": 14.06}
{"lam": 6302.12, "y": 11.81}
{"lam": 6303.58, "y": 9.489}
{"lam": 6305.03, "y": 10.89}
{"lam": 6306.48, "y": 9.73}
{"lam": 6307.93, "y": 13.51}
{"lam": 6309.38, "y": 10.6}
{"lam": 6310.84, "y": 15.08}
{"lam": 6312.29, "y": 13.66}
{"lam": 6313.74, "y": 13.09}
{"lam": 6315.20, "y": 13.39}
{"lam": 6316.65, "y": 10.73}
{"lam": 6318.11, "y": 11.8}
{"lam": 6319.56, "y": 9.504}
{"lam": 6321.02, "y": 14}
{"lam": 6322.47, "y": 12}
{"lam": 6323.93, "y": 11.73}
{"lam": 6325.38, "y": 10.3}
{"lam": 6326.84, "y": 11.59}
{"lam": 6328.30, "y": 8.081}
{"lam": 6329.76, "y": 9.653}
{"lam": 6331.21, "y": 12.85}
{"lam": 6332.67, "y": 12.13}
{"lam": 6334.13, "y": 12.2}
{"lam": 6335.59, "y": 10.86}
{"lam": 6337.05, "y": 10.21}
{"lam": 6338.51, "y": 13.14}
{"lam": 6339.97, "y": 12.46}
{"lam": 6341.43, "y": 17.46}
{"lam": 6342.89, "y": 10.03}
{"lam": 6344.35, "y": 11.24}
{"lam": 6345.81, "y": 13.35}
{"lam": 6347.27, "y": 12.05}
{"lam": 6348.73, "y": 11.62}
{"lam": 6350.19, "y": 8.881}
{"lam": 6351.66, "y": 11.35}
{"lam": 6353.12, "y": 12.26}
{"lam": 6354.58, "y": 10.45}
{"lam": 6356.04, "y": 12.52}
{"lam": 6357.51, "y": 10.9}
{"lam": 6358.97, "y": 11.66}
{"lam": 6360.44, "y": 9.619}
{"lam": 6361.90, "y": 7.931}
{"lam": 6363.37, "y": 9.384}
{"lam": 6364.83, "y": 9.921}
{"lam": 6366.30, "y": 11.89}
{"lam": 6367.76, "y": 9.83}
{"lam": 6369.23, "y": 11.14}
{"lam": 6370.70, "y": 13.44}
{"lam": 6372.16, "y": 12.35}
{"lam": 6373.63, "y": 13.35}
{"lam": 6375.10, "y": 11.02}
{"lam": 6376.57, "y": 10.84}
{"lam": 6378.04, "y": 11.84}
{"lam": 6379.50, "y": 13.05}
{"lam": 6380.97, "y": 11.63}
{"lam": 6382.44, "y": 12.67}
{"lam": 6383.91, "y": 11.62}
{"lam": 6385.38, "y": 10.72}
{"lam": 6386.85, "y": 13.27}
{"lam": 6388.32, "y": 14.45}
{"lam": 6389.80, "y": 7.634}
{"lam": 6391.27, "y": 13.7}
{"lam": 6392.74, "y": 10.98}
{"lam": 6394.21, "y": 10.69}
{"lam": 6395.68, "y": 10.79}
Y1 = 1.15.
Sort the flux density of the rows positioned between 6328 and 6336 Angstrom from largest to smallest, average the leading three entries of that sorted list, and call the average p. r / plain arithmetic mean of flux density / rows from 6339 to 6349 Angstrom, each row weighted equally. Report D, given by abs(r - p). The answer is 0.2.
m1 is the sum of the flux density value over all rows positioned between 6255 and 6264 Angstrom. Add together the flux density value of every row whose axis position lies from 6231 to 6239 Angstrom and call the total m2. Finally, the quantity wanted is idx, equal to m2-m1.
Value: 10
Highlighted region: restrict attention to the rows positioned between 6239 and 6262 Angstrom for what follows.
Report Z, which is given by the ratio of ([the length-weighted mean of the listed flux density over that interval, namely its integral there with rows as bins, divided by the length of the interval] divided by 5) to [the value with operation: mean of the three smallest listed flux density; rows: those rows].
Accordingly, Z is 0.261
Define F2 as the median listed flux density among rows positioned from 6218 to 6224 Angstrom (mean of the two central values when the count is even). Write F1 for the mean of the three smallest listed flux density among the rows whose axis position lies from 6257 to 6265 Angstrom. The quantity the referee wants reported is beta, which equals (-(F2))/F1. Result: -1.22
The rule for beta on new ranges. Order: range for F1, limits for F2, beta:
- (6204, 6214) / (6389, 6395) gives -1.08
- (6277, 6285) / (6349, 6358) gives -1.04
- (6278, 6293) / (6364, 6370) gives -1.11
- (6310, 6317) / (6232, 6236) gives -0.88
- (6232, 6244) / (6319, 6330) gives -1.11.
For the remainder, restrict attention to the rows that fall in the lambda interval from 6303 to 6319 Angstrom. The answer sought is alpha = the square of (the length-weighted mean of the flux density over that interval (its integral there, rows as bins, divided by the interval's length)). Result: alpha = 144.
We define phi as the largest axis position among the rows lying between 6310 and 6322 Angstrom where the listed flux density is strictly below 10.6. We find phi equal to 6319.56 Angstrom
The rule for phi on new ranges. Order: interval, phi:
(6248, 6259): 6255.86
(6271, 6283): 6278.95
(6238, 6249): 6247.22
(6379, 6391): 6389.80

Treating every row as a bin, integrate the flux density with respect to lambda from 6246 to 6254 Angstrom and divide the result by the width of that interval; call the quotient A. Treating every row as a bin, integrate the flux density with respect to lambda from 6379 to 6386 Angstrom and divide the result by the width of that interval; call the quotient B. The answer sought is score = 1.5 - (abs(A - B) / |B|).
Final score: 1.36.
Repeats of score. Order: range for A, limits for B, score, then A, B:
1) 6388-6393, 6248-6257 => 1.34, 11.5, 9.9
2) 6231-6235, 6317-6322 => 1.46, 11.3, 11.7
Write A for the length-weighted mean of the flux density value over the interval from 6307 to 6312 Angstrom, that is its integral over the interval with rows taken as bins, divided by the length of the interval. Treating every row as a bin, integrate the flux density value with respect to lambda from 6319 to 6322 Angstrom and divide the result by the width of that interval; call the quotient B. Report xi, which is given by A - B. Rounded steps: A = 13.0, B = 11.9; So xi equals 1.1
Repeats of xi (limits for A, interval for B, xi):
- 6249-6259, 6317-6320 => -0.8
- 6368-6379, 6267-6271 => 1.8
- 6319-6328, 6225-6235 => 0.6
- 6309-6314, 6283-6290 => 2.6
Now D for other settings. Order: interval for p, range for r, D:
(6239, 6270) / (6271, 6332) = 1.3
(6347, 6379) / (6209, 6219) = 2.5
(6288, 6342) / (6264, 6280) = 4.9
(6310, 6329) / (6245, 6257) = 4.2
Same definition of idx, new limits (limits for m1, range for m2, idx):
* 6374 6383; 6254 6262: -12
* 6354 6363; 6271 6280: 2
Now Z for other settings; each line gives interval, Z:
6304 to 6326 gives 0.243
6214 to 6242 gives 0.247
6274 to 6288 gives 0.238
